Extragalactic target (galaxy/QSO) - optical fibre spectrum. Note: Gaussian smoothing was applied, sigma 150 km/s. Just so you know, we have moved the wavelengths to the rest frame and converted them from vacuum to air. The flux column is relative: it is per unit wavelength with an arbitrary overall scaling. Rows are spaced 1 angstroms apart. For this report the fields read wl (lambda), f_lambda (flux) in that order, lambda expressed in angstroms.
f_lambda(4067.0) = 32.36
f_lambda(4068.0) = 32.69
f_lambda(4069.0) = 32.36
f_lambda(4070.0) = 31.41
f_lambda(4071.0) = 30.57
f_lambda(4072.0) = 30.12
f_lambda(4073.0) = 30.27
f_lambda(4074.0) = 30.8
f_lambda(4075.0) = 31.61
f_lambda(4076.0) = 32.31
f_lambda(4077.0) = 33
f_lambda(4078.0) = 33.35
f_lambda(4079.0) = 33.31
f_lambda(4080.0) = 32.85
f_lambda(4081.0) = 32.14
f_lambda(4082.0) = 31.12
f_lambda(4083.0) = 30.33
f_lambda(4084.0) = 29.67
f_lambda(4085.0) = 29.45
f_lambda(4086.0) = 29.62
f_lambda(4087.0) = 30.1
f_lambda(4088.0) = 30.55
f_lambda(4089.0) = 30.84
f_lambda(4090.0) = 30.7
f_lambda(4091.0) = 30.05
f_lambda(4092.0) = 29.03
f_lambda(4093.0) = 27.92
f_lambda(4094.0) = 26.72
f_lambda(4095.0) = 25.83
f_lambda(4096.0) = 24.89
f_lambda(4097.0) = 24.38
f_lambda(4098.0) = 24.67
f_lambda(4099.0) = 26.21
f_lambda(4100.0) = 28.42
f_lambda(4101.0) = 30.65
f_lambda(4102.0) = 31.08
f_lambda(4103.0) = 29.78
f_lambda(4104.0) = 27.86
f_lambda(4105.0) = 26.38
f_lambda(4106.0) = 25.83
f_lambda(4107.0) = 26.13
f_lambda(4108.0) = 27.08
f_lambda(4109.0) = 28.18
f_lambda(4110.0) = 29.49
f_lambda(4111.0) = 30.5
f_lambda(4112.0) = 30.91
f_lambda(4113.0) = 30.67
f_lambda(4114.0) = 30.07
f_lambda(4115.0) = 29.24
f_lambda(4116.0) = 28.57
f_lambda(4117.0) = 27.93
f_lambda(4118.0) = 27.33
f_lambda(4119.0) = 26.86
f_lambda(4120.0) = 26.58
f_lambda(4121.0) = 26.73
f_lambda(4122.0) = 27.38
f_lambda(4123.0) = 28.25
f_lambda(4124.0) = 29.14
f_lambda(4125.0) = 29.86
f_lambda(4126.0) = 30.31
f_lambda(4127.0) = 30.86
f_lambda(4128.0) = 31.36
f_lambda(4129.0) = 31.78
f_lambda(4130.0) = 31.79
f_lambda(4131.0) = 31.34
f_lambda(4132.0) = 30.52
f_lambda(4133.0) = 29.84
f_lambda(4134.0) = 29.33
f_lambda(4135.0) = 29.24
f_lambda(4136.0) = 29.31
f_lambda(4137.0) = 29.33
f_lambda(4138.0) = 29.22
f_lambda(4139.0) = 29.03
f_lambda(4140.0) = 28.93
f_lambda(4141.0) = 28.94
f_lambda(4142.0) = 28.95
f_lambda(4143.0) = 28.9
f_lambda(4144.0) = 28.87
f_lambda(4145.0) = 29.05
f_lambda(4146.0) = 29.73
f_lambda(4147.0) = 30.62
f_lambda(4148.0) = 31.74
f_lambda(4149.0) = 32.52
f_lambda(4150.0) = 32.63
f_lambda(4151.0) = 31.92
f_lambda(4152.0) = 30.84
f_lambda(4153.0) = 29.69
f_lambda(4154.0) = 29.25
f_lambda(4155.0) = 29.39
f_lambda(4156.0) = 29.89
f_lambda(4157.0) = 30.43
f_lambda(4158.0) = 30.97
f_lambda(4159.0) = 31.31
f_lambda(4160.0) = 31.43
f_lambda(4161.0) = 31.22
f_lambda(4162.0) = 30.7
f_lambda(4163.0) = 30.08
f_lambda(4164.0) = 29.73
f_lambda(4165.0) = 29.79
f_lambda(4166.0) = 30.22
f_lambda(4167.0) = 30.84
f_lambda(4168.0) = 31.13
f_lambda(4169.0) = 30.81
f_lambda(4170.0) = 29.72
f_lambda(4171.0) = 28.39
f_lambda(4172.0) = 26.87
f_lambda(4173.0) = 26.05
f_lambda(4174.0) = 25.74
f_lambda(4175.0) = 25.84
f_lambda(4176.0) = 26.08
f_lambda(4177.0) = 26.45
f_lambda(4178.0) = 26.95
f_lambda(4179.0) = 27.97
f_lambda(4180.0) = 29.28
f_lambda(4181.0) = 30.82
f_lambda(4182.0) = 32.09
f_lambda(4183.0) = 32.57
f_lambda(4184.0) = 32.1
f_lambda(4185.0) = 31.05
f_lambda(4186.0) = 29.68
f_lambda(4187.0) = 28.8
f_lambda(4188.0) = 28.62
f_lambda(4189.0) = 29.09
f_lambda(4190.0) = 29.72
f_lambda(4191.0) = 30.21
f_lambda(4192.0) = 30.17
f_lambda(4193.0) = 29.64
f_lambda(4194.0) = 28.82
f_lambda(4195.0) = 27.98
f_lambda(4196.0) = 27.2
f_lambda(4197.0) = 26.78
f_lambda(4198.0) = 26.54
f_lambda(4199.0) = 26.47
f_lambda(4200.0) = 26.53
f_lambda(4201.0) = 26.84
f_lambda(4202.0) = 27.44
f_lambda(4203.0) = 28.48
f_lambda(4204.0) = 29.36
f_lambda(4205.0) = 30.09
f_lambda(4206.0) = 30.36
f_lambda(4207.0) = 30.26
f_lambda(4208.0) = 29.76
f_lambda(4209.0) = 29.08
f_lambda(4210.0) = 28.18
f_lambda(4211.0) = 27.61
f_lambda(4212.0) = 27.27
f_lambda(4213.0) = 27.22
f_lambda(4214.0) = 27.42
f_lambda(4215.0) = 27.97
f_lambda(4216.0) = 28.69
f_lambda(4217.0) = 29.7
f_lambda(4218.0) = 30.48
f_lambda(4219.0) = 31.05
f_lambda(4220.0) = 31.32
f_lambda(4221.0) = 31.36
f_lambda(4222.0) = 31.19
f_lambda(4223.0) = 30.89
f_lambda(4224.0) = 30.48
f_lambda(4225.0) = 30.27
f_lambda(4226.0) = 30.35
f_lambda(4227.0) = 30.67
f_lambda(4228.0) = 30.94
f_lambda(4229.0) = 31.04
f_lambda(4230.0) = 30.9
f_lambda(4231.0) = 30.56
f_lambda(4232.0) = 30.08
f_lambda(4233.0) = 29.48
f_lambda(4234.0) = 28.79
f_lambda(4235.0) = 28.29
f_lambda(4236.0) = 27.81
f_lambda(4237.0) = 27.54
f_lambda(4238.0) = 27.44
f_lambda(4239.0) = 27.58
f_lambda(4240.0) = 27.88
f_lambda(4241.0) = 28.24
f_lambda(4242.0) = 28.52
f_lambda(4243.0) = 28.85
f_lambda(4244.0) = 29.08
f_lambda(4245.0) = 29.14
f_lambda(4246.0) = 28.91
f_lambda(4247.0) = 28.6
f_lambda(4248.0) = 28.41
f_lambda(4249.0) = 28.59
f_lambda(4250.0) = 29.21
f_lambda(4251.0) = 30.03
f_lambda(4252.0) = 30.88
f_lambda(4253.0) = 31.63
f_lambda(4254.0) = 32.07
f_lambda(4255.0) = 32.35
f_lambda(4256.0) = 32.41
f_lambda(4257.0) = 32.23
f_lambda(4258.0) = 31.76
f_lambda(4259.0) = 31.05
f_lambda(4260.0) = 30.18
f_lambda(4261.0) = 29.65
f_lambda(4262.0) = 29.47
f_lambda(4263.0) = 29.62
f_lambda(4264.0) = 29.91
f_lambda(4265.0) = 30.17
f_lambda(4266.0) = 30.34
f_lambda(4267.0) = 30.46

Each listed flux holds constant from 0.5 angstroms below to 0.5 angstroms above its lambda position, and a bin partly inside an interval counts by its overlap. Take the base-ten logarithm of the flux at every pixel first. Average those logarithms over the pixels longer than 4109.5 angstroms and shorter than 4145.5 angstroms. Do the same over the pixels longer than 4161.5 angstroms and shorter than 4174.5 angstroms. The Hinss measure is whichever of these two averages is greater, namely 1.467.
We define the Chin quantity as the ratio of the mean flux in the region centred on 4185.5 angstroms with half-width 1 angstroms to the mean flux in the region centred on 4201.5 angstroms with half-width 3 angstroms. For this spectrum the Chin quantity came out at 1.10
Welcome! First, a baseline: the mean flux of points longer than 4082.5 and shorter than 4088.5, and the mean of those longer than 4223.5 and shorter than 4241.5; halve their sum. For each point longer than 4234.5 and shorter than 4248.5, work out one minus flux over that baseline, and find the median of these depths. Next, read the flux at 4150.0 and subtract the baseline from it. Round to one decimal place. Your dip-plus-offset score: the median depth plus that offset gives 3.0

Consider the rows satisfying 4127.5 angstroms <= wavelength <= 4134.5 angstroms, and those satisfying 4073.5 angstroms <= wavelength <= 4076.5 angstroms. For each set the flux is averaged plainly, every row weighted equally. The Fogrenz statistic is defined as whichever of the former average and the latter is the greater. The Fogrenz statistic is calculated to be 31.6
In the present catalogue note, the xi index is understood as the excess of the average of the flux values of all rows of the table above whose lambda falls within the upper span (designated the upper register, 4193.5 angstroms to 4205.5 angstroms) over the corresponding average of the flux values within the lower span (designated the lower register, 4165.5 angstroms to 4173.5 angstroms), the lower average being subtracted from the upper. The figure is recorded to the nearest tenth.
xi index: -1.5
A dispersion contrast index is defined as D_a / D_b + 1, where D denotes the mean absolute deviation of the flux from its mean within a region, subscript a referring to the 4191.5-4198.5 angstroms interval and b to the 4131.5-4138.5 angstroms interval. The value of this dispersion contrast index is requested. 4.2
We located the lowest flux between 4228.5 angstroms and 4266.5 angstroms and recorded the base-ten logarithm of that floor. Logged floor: 1.44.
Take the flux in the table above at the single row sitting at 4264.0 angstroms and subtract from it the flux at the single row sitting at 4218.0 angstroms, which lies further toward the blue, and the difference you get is -0.6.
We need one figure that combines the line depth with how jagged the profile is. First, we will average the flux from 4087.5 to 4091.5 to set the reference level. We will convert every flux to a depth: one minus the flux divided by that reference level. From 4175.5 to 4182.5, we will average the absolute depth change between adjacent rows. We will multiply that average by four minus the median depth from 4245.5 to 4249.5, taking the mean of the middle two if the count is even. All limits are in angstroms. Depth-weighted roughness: 0.129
